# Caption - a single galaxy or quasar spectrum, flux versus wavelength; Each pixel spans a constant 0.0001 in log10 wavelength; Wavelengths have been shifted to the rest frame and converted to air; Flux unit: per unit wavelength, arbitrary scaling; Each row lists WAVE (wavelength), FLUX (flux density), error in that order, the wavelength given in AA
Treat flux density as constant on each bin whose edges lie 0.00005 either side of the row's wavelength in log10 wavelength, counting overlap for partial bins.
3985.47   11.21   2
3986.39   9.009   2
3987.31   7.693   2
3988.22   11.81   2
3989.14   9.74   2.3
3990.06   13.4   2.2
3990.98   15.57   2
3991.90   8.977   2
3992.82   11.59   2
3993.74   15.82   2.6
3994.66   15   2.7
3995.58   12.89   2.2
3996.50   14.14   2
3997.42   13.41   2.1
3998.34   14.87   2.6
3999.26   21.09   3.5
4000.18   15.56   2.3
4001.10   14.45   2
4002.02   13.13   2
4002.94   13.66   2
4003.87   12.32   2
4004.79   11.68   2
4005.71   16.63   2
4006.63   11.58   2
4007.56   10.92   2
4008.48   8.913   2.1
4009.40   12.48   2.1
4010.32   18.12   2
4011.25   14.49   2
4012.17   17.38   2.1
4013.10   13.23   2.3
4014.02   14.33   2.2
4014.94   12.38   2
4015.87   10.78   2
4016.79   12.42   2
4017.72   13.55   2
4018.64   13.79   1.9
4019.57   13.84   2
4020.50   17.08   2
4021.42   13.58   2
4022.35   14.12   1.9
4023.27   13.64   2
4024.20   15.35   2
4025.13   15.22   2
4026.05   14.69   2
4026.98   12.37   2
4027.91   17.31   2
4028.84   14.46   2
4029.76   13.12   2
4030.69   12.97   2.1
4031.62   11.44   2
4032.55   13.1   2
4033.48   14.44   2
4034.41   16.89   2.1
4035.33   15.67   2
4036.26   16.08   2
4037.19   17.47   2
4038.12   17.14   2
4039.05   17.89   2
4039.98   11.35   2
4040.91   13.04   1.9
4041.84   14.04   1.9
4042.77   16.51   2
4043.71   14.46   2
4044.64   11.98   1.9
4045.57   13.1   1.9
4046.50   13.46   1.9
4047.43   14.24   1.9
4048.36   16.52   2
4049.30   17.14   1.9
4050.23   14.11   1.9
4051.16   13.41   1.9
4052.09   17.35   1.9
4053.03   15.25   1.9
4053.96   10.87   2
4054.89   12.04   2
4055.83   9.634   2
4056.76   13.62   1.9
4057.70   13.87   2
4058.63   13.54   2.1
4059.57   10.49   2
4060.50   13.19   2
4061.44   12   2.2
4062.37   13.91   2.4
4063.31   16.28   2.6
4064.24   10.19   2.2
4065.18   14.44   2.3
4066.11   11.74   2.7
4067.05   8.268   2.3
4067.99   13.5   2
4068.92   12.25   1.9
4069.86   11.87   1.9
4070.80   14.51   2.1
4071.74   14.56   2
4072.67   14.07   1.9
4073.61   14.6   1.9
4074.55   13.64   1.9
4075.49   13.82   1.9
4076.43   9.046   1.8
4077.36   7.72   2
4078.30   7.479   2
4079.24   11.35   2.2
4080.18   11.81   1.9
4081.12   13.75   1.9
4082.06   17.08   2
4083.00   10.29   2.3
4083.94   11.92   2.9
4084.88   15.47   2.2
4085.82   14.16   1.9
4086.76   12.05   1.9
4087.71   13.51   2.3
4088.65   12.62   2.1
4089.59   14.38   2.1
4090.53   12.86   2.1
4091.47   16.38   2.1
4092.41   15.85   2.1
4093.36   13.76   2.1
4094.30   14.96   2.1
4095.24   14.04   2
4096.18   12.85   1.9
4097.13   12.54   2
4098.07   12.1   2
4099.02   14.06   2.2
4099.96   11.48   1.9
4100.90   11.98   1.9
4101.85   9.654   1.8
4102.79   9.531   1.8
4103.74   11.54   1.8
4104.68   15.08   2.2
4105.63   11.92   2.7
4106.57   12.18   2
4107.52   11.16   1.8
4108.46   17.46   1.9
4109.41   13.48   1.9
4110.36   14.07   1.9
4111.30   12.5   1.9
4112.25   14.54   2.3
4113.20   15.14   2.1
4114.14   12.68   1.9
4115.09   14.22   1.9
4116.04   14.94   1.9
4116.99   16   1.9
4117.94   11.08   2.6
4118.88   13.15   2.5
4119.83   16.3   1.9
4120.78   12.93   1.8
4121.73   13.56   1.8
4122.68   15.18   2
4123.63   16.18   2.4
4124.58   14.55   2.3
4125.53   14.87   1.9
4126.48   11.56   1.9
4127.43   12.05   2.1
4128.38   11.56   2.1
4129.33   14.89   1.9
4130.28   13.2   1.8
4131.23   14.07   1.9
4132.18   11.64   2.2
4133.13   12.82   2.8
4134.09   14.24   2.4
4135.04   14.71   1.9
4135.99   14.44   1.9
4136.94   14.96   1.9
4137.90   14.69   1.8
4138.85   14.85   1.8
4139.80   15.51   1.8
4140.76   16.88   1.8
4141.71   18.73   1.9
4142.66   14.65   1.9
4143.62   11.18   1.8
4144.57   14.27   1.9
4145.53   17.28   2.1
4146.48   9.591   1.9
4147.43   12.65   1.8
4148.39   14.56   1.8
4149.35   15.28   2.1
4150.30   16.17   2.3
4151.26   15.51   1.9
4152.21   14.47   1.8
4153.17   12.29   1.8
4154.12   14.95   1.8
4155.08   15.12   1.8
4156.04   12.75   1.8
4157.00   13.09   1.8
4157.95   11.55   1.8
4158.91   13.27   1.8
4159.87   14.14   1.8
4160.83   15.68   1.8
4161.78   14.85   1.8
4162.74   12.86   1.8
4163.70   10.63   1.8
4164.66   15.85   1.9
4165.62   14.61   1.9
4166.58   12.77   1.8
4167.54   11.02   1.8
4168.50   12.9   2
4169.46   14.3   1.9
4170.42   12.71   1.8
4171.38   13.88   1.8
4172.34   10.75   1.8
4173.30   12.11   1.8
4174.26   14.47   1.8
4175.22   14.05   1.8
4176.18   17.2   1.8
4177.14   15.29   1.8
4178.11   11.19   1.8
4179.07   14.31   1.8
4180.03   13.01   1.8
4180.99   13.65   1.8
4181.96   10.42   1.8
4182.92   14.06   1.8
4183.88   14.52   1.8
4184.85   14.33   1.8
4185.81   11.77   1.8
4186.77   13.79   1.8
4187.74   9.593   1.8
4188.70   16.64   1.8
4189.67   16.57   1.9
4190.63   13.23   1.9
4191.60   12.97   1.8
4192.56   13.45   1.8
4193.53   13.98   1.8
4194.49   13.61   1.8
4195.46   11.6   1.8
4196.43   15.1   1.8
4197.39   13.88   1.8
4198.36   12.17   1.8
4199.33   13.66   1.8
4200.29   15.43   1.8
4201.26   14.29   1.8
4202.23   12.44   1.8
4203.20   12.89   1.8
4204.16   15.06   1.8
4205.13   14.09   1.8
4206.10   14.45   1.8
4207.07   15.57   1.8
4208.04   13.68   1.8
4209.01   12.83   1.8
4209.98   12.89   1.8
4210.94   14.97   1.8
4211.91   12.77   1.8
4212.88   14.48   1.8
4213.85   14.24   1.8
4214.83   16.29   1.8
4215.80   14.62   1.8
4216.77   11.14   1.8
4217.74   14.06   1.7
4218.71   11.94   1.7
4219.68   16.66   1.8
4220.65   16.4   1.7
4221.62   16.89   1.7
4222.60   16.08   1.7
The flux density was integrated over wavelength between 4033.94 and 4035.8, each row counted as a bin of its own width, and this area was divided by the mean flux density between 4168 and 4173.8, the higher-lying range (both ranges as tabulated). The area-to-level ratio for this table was 2.4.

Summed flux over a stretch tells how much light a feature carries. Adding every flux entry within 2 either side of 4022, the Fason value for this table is 58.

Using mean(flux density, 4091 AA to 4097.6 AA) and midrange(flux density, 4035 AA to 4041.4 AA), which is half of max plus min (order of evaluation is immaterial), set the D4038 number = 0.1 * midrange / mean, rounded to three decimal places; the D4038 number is 0.102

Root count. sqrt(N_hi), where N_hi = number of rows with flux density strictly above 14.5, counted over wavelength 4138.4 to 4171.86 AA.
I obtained 4.0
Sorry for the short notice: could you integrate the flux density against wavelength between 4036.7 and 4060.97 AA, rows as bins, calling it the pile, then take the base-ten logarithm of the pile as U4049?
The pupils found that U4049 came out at 2.5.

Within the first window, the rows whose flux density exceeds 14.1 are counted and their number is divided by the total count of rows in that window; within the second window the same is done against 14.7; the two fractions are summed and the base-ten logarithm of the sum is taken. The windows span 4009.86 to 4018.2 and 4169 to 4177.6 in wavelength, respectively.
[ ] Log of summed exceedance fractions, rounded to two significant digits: -0.18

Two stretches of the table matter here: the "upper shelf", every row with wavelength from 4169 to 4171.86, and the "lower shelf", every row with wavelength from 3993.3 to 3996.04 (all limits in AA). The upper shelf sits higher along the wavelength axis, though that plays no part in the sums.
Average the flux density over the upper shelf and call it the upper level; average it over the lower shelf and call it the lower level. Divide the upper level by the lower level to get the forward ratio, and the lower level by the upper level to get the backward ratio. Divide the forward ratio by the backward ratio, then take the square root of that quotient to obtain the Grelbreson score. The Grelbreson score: 0.94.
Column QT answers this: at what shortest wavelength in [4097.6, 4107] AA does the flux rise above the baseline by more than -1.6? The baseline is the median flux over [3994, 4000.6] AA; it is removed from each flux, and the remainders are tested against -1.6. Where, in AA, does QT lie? 4099.02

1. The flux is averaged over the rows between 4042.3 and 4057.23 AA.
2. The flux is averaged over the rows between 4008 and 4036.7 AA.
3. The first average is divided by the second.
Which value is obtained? 0.99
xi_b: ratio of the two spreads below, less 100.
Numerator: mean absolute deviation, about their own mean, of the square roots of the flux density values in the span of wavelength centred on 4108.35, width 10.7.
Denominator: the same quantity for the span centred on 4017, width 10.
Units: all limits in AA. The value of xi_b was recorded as -98.8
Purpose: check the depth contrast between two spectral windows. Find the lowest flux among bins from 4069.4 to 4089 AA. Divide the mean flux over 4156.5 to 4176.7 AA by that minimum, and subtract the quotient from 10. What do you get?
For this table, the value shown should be 8.20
